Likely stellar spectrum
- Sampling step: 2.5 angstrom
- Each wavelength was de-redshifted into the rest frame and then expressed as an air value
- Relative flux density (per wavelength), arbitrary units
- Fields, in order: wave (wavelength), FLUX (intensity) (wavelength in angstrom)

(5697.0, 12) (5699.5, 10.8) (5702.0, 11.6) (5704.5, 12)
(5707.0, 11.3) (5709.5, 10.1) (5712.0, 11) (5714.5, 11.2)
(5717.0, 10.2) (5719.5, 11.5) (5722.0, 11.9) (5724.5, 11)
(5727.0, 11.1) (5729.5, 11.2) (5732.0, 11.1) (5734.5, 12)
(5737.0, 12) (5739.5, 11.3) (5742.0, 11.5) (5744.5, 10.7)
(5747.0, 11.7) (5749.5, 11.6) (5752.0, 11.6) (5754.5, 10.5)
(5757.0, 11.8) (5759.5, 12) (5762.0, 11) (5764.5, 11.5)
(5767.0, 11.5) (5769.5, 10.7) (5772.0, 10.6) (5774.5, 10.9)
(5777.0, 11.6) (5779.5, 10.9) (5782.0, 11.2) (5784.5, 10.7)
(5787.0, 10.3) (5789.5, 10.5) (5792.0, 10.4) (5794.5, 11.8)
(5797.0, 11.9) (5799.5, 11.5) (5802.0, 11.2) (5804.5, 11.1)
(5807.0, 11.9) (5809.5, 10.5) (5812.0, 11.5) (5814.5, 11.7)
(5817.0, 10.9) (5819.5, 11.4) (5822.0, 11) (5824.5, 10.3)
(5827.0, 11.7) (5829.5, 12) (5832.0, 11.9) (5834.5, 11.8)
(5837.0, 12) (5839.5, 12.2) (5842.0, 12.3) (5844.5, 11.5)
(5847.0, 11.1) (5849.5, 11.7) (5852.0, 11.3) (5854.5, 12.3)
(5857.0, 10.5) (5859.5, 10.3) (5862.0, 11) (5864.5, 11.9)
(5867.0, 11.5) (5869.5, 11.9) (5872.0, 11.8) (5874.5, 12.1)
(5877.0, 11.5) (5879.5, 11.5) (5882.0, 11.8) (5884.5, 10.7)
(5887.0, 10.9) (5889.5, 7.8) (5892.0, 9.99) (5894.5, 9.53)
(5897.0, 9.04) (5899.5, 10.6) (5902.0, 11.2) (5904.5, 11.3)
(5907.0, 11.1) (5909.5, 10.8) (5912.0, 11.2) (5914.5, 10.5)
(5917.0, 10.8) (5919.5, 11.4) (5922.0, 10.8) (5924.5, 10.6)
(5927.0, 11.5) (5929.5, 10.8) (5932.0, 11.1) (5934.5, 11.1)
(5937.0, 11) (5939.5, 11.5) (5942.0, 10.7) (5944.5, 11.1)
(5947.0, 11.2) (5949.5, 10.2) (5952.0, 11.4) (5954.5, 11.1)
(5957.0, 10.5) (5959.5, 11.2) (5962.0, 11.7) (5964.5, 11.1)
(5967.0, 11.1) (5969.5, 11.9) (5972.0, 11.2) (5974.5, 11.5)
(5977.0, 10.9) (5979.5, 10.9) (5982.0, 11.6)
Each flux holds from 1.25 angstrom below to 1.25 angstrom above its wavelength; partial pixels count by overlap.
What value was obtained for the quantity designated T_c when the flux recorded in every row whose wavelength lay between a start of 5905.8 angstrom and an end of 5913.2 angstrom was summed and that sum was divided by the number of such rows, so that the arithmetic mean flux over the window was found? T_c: 11.0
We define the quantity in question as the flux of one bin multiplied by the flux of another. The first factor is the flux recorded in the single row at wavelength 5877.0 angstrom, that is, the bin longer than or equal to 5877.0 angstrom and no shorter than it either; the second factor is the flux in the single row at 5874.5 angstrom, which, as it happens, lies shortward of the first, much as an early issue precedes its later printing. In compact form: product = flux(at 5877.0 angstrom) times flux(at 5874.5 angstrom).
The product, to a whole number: 139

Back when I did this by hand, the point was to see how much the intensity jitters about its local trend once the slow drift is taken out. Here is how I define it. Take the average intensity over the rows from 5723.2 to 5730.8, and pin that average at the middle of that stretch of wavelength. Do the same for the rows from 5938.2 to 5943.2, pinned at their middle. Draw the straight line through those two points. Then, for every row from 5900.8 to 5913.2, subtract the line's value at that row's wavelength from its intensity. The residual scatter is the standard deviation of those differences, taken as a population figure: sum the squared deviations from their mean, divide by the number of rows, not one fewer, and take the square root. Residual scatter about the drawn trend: 0.17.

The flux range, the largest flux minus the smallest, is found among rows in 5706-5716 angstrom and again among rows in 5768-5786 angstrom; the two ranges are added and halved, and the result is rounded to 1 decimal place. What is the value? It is 1.1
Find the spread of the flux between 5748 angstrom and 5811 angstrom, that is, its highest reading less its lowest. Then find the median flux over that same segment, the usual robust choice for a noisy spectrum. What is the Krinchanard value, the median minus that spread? 9.5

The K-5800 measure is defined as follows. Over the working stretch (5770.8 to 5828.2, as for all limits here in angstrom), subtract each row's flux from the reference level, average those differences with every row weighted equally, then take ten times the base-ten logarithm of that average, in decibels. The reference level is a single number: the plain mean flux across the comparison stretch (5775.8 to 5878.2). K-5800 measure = -5.7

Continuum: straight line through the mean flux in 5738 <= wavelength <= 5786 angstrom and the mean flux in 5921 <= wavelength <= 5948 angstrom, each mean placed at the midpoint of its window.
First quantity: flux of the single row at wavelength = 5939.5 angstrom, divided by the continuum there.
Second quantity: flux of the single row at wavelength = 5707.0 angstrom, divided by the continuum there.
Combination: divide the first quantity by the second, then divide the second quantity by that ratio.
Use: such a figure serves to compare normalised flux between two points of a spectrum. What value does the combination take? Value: 0.96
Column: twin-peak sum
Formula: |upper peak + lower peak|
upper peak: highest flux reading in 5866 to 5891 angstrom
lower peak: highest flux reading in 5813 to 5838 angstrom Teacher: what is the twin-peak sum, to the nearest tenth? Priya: 24.1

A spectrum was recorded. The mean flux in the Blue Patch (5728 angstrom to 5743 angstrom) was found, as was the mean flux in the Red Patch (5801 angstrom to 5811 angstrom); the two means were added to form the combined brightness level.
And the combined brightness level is 22.7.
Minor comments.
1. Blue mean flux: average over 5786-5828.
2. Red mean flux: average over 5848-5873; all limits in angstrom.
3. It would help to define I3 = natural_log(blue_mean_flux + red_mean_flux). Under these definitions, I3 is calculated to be 3.12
